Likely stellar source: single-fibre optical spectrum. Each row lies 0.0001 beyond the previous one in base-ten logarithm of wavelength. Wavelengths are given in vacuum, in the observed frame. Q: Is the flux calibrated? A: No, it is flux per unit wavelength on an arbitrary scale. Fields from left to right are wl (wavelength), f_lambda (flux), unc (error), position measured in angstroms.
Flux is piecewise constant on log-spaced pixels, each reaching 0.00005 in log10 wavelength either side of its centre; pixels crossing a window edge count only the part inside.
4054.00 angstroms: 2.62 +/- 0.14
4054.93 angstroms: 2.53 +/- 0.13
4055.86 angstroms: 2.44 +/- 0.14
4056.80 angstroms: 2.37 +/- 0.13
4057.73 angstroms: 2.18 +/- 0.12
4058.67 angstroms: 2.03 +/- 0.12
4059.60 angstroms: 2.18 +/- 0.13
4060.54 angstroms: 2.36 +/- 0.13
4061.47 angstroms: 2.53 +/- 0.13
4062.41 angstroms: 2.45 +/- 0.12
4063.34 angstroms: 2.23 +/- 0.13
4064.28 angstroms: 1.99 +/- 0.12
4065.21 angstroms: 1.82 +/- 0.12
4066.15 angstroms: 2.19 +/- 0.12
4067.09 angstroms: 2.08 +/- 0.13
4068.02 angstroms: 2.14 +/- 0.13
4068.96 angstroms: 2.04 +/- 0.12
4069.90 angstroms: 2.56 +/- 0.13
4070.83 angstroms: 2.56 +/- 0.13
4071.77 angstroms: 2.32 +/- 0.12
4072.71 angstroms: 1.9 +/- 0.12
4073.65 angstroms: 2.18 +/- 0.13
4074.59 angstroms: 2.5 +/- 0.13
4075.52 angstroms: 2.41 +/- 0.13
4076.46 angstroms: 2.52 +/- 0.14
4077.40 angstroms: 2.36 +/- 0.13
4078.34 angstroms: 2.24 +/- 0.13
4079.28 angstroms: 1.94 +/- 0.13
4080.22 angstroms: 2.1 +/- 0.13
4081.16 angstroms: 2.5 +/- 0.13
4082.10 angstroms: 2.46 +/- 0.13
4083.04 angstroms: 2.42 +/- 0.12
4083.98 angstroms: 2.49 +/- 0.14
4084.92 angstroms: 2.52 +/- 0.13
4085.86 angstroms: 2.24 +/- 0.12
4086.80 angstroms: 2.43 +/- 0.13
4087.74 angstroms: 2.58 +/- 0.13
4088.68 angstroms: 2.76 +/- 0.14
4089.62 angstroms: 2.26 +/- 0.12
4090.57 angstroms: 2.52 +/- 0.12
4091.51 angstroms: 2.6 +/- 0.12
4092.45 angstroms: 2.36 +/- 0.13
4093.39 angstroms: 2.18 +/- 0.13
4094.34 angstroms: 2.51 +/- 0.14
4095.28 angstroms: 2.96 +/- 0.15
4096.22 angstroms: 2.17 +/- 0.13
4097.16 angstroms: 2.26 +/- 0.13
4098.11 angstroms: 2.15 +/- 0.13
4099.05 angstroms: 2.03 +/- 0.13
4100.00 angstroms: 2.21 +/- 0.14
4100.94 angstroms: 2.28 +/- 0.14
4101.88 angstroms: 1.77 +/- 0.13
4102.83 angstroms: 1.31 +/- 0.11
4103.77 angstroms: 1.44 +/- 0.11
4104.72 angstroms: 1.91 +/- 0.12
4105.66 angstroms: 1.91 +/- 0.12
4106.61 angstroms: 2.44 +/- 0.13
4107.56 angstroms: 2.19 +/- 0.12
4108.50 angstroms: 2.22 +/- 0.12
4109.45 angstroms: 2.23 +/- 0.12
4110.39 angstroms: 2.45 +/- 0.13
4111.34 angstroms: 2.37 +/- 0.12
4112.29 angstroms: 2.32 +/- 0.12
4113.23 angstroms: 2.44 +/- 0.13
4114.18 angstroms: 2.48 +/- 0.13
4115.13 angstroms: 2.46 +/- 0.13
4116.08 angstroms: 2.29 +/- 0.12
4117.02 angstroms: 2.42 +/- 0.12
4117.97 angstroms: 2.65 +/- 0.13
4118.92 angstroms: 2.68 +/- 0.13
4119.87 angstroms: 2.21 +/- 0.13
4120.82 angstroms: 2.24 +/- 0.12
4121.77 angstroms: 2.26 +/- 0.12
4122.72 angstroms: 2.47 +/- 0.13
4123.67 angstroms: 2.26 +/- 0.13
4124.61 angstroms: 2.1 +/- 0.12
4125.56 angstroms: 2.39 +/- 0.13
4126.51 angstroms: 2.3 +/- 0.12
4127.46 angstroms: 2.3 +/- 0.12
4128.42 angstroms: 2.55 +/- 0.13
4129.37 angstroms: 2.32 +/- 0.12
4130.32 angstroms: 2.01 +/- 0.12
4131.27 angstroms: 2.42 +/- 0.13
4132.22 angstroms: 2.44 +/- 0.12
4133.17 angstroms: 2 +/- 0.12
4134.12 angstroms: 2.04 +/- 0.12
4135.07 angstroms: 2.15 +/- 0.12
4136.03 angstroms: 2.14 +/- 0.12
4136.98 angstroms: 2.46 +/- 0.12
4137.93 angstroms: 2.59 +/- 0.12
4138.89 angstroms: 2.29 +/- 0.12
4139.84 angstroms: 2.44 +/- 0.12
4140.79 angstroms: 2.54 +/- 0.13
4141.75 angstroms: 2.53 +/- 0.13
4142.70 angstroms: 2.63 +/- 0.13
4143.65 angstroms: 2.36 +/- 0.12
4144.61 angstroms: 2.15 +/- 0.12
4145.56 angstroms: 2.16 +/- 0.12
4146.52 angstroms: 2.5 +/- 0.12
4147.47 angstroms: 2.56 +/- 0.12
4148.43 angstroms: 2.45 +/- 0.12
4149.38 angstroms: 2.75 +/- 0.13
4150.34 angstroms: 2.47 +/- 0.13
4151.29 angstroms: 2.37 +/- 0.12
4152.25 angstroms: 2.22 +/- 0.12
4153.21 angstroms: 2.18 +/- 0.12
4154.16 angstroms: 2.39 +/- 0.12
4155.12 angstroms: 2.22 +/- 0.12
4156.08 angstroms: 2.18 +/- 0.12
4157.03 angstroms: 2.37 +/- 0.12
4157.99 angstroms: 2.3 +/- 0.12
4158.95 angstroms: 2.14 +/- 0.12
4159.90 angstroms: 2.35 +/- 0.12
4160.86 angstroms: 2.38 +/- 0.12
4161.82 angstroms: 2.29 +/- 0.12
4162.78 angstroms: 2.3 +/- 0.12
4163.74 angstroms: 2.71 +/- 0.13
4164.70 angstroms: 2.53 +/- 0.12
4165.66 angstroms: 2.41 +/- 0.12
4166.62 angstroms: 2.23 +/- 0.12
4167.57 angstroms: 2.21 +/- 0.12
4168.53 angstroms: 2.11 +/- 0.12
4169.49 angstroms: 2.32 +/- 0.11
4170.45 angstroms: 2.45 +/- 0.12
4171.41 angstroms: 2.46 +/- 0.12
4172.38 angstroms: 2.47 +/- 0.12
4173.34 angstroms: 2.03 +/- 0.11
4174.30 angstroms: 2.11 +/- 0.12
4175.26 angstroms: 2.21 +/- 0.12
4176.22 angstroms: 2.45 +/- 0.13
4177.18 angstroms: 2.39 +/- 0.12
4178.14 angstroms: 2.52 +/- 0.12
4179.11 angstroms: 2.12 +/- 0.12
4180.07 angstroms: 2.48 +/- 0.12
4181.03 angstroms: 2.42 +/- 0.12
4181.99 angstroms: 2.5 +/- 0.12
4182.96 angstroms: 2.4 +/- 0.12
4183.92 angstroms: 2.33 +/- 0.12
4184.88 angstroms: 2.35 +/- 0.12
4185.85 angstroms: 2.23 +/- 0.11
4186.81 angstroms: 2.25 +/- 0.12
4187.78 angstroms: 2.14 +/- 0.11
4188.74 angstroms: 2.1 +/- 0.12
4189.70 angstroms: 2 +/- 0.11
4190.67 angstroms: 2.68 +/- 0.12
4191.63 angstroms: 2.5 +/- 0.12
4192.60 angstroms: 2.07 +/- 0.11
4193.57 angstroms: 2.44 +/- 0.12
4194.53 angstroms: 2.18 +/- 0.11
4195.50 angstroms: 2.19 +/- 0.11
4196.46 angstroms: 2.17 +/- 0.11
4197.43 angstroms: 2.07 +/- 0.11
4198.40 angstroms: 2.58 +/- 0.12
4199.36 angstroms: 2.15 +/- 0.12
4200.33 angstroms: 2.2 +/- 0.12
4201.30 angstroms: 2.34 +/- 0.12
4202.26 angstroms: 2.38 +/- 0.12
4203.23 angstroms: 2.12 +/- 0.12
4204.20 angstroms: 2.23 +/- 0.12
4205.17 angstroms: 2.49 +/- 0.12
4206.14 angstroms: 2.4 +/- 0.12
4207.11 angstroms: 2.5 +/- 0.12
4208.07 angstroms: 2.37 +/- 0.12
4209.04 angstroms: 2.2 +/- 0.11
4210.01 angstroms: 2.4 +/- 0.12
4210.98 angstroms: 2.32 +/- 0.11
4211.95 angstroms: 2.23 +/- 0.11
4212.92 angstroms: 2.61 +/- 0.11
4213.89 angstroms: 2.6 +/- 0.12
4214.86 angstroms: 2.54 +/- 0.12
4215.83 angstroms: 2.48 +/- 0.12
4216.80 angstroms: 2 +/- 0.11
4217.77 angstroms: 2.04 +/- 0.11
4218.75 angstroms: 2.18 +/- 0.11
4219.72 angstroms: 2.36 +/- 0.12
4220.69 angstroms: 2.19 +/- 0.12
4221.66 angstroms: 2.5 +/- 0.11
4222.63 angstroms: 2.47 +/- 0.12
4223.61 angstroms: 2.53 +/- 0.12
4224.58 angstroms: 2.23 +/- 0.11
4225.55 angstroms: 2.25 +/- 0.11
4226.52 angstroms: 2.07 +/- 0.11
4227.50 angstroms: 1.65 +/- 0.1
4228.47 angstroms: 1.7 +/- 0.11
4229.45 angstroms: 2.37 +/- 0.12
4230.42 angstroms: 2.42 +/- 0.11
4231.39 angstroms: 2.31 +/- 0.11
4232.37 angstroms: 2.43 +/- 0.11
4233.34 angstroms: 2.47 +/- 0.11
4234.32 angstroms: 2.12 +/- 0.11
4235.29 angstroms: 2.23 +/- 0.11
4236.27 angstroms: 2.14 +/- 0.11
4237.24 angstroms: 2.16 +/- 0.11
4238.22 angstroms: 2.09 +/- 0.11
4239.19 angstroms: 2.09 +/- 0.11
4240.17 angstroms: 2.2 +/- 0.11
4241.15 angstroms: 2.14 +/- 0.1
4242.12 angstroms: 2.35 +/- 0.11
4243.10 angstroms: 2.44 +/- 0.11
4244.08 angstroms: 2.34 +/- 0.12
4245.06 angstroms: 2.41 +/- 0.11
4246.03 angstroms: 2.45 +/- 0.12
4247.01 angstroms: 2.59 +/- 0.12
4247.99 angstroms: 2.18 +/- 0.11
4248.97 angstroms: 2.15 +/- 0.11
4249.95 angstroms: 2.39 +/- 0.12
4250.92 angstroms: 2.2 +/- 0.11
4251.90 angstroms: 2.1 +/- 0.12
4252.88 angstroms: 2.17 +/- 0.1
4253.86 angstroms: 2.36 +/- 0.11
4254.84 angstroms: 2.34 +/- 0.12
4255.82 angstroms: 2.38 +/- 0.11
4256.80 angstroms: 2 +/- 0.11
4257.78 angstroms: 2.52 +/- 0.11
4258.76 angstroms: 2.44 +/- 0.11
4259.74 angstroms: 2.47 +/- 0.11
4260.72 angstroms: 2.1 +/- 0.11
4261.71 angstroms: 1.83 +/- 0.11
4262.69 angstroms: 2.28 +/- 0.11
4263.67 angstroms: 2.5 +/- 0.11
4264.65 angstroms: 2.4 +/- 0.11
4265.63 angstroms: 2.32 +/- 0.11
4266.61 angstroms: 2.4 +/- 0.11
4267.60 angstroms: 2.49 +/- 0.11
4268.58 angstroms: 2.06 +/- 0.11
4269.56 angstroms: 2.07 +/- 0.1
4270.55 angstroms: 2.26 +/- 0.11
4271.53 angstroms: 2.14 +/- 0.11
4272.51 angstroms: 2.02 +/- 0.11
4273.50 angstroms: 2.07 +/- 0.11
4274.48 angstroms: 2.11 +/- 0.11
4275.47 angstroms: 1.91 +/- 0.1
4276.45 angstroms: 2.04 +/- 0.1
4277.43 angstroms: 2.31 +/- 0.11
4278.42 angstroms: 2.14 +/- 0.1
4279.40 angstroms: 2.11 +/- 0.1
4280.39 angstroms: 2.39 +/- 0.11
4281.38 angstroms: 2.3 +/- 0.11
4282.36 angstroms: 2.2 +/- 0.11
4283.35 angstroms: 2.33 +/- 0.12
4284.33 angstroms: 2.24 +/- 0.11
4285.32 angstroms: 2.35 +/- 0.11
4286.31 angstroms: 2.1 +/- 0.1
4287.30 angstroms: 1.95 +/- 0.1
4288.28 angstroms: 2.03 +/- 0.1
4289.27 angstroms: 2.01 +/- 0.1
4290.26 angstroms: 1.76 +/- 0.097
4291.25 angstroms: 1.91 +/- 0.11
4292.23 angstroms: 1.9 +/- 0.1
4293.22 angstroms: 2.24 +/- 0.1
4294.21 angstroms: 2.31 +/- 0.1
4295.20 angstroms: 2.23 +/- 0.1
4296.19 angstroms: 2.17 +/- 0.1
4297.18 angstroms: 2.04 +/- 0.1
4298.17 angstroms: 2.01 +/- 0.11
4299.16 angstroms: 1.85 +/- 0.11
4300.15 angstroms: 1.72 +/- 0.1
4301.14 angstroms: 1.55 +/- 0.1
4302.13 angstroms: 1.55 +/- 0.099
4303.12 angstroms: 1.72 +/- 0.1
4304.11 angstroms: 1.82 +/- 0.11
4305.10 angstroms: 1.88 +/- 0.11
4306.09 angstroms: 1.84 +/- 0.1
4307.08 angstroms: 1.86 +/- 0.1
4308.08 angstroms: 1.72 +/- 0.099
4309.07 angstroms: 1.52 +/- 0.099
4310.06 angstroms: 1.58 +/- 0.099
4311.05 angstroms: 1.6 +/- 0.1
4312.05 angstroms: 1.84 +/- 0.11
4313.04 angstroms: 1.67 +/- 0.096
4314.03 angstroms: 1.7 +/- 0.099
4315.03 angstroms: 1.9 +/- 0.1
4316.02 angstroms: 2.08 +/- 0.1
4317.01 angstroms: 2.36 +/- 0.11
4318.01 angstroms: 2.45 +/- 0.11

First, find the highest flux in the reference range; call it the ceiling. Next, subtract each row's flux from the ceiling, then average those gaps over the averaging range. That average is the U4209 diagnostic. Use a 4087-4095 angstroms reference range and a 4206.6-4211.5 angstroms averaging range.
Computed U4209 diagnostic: 0.40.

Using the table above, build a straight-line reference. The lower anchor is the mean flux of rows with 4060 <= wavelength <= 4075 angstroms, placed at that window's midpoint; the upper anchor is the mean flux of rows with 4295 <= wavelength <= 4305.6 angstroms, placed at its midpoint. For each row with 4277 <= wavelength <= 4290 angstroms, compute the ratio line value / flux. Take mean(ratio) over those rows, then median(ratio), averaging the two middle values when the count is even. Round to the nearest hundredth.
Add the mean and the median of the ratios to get 1.73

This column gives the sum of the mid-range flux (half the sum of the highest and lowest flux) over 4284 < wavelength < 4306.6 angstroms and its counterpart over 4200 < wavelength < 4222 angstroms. 4.3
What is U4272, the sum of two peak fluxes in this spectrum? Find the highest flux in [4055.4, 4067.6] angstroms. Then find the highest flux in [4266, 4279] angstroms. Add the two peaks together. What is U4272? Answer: 5.02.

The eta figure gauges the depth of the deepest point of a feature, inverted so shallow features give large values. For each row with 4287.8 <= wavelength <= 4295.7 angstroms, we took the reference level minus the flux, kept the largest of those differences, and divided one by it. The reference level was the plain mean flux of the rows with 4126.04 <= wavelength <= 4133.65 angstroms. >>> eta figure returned 1.9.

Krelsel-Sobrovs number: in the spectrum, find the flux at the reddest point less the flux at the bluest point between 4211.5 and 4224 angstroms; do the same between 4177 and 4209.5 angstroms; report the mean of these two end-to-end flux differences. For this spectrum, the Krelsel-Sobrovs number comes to 0.055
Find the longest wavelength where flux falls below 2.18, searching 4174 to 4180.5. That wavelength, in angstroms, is 4179.11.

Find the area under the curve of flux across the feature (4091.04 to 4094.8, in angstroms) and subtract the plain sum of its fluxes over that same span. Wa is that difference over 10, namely -0.06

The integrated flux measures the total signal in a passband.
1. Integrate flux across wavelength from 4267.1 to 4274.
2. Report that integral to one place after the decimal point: 14.9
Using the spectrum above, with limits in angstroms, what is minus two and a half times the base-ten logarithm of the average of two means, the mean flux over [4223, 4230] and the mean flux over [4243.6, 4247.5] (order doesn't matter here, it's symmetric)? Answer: -0.90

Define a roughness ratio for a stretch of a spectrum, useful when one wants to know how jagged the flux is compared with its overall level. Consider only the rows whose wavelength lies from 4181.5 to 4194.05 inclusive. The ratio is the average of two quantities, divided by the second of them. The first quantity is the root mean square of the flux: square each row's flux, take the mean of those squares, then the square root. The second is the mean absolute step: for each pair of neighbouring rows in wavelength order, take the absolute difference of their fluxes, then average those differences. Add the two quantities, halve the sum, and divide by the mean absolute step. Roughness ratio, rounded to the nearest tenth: 6.7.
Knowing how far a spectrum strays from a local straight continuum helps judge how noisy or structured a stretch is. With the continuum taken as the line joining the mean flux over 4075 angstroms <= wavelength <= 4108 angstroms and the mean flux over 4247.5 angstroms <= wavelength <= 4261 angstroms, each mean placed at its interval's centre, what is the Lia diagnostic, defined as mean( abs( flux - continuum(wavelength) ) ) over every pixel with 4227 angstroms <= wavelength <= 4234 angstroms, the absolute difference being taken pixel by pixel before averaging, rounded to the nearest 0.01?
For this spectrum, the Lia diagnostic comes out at 0.26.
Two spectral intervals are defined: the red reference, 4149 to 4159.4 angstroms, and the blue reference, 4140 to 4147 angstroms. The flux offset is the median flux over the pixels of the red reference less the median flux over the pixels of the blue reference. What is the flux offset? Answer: -0.20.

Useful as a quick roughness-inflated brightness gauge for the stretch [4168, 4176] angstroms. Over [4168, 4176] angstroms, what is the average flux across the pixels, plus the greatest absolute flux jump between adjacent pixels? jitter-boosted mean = 2.71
